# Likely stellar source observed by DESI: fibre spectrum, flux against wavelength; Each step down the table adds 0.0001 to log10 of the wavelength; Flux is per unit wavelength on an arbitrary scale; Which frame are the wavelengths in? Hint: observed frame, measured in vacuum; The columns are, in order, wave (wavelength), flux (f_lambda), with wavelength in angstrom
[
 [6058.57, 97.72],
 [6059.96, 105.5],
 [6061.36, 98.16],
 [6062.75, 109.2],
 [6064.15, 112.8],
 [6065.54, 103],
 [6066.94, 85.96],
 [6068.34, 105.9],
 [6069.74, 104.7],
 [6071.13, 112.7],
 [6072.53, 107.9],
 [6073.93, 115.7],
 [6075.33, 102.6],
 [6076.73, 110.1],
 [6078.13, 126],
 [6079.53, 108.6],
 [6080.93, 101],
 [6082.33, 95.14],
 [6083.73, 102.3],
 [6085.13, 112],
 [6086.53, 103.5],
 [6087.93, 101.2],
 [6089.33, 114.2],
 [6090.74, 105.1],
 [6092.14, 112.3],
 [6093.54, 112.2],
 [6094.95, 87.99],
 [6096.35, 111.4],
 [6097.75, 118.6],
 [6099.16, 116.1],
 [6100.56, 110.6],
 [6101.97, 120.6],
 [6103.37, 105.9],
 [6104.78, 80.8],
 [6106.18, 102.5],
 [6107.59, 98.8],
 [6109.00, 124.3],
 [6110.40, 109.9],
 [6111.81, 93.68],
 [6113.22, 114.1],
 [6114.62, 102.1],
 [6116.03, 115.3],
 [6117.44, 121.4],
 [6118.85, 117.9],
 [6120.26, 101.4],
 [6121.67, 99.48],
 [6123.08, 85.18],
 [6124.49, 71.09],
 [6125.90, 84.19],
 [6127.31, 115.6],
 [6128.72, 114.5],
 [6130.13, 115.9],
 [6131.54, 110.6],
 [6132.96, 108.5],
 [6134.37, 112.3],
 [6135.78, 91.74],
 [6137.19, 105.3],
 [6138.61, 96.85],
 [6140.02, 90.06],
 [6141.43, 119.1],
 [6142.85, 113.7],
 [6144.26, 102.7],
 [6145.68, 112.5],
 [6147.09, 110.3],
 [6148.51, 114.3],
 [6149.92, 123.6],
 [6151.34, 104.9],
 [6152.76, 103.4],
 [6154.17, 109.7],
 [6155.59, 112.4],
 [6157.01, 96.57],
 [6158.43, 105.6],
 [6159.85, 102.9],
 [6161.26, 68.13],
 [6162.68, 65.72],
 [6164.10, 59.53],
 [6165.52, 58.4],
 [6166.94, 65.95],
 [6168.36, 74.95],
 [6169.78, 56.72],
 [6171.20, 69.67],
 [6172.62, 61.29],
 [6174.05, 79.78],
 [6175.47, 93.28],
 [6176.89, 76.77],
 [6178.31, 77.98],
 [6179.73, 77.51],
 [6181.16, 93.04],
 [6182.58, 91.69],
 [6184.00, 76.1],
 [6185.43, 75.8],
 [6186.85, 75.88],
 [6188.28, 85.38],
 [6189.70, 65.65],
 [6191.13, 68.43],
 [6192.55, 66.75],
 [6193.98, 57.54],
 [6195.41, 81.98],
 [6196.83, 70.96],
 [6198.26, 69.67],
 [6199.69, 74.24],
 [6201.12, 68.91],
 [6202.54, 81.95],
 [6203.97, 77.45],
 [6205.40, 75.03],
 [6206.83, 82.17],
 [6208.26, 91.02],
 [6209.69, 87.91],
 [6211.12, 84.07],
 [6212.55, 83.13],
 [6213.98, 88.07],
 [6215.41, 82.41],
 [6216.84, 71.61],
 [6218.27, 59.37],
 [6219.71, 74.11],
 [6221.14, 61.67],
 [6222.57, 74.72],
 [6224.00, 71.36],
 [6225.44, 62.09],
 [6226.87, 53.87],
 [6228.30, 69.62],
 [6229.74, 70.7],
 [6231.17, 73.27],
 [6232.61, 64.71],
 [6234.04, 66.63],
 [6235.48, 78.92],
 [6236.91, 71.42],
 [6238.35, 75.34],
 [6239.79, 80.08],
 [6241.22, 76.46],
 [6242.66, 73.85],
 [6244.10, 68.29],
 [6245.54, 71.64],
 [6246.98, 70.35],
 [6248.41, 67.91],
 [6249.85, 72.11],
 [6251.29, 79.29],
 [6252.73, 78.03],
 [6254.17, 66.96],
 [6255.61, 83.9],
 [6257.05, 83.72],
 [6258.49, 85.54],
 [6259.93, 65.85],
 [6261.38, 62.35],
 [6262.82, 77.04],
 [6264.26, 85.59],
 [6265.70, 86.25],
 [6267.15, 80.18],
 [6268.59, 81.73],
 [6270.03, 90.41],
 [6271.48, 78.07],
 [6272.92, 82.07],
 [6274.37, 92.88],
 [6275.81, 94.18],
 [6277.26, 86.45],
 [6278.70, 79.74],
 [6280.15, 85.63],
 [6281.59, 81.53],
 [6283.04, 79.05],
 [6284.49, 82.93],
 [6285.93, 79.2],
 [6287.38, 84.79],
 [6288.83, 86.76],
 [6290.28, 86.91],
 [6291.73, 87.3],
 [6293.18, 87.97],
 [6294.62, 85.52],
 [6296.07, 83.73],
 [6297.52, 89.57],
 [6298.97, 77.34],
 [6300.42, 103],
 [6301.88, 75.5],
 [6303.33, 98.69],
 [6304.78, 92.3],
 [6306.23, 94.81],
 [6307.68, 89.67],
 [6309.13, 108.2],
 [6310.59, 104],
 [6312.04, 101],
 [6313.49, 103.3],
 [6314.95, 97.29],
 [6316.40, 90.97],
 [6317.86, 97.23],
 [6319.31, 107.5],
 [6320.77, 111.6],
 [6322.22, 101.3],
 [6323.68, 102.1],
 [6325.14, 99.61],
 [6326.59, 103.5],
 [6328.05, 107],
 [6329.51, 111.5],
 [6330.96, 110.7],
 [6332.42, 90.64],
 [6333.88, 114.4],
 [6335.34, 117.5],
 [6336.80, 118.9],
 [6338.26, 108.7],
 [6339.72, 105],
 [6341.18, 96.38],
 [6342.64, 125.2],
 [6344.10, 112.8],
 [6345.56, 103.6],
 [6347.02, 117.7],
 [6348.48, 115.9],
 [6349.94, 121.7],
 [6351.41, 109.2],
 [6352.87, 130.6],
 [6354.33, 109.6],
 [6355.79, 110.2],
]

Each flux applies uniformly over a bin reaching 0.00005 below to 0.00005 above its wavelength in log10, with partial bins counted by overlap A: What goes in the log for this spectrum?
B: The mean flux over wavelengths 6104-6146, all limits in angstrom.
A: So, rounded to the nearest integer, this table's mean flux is 104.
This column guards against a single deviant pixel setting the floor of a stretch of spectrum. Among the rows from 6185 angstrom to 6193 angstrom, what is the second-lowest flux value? 66.75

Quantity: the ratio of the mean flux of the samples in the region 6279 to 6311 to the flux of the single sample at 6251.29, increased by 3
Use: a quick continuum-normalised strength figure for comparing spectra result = 4.11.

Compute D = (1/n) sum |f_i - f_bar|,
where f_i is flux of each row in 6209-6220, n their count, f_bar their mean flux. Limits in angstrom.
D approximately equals 7.9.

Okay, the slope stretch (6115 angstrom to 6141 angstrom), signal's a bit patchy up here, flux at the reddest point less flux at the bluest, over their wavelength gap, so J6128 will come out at -1.1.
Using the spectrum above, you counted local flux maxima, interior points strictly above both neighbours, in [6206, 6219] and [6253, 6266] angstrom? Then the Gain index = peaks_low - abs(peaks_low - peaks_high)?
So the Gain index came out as 2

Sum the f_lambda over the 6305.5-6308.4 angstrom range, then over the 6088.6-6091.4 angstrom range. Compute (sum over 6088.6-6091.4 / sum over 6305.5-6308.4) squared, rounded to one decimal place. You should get 1.4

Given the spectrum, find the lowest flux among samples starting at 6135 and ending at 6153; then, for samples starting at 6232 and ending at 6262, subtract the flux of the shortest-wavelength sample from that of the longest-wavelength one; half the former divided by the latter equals -19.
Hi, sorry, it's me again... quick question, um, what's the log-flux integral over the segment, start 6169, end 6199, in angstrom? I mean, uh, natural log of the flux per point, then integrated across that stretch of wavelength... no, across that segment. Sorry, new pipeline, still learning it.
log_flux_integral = 129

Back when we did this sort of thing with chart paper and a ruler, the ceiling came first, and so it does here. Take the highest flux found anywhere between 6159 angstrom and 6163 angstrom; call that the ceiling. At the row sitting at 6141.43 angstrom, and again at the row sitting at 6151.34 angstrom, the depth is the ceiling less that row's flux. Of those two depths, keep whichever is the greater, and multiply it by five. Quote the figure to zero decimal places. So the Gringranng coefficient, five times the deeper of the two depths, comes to -10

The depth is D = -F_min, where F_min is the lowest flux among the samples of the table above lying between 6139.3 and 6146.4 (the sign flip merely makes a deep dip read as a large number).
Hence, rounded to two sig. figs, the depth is -90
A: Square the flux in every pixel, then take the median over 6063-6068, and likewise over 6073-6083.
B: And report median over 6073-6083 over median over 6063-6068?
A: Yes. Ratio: 1.1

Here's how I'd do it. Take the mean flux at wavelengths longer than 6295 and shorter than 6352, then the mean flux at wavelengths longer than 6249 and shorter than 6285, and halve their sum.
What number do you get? 92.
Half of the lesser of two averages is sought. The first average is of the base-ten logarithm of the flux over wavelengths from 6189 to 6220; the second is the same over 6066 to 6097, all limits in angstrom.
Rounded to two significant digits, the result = 0.94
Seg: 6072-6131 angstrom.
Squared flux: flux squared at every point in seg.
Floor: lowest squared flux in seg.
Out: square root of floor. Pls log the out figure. 71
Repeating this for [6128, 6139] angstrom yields 92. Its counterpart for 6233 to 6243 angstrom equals 67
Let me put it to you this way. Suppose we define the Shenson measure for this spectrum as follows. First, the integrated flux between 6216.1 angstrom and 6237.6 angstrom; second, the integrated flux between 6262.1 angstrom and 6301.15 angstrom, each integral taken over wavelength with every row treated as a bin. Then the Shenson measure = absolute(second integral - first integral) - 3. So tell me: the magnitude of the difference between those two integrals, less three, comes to 1849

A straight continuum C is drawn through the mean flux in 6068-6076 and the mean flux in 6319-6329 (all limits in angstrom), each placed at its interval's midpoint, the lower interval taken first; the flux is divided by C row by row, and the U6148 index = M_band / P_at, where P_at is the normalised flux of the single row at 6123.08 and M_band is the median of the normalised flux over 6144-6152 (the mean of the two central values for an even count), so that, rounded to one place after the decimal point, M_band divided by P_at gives 1.3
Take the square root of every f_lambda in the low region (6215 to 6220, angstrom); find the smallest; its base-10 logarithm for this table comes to 0.89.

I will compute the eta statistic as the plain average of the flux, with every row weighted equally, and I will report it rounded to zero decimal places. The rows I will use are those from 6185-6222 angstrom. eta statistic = 75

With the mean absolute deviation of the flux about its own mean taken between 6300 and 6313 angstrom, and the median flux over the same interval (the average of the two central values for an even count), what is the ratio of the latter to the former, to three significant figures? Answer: 13.4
